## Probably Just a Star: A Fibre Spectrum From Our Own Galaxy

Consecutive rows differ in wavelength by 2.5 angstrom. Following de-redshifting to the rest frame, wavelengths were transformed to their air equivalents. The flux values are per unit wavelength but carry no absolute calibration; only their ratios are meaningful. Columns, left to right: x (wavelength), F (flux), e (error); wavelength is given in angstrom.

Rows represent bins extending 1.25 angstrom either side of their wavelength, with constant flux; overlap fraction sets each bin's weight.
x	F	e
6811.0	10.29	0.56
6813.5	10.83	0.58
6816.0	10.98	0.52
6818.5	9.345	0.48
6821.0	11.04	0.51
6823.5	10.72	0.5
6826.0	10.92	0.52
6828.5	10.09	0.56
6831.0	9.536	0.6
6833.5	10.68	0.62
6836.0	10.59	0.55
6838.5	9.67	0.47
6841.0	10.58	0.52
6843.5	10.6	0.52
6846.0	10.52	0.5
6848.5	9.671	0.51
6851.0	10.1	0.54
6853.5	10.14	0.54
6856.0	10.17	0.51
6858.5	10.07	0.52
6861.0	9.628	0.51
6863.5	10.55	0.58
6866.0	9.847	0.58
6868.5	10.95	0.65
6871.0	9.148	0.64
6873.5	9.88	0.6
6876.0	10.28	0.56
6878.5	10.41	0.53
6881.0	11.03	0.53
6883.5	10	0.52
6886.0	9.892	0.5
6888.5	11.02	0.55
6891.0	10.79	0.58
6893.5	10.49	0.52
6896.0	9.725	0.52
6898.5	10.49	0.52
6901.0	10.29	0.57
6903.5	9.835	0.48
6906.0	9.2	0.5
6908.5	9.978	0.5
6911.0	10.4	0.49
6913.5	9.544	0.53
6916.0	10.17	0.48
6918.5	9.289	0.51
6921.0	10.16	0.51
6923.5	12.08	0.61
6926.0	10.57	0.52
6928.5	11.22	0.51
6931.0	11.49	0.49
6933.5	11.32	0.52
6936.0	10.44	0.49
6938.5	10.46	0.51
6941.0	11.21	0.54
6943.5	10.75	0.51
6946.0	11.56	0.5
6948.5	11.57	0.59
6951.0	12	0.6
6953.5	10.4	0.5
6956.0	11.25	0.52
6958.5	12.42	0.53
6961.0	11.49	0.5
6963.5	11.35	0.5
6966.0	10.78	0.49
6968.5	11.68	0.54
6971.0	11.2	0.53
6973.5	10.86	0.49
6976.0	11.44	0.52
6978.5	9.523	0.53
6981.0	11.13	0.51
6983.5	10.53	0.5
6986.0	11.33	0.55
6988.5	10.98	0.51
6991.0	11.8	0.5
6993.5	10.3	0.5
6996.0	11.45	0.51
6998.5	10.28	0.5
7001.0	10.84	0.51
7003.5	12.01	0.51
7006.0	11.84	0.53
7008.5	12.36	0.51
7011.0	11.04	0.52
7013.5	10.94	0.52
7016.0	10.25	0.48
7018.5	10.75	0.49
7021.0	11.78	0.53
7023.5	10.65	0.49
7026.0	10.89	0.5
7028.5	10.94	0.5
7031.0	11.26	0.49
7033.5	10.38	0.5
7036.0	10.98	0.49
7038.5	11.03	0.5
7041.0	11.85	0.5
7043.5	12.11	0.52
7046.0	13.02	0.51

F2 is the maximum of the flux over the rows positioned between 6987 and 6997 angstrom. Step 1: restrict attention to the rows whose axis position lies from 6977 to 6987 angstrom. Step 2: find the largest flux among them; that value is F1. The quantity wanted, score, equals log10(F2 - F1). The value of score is -0.33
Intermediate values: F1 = 11.33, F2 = 11.8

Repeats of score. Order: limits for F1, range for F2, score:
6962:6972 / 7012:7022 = -1.00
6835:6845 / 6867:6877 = -0.46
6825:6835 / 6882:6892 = -1.00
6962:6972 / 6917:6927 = -0.40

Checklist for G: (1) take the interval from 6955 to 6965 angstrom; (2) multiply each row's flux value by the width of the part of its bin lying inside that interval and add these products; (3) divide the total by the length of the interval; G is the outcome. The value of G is 11.6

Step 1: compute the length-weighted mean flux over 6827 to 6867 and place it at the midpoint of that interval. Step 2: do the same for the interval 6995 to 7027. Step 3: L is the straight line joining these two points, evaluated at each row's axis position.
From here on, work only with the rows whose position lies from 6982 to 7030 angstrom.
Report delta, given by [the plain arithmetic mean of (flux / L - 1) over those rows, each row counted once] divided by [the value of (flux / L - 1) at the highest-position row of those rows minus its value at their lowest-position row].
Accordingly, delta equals -0.18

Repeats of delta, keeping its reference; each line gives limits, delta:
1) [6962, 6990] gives -0.07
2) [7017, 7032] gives -0.46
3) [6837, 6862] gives 0.35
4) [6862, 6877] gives 0.54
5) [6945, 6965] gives -2.13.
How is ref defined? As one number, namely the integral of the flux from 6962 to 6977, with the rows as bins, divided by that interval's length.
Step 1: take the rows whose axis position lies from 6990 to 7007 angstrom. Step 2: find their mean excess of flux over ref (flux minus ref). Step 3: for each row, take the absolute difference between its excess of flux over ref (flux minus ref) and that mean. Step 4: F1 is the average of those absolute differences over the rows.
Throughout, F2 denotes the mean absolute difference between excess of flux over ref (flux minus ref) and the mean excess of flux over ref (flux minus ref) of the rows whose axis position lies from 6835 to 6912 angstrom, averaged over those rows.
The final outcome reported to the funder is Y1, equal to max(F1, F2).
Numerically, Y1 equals 0.638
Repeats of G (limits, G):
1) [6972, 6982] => 10.7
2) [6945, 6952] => 11.7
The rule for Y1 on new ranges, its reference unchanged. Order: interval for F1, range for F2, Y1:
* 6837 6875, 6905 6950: 0.681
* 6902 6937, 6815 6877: 0.668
